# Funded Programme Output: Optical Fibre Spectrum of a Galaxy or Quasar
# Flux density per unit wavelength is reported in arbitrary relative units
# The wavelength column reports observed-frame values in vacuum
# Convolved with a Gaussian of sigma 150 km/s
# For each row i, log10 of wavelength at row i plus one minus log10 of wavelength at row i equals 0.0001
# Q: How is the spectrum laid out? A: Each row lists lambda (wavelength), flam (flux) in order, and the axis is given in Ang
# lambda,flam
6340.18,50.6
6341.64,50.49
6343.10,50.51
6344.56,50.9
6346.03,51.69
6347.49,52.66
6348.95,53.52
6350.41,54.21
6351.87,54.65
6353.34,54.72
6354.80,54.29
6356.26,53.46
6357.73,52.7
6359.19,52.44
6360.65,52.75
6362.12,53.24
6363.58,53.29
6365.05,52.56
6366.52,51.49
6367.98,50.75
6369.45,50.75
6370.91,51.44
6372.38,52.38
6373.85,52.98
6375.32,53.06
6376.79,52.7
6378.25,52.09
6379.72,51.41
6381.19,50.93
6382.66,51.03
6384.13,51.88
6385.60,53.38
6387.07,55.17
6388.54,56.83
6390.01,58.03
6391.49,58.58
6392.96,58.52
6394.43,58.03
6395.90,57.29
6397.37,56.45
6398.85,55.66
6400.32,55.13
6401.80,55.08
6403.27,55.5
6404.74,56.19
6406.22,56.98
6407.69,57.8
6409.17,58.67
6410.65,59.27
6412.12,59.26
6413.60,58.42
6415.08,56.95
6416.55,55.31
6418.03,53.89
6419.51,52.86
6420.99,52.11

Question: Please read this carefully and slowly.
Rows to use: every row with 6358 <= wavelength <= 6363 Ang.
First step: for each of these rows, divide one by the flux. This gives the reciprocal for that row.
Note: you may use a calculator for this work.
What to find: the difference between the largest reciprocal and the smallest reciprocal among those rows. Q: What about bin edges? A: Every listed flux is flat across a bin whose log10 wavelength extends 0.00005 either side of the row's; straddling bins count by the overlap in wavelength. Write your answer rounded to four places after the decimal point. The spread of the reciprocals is 0.0003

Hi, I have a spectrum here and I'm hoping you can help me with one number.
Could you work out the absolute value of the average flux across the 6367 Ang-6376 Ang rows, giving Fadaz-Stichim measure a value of 51.9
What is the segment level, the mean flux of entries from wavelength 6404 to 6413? 58.0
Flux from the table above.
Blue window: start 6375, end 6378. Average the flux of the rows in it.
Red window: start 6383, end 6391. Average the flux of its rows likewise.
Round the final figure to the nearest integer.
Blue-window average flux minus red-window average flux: -2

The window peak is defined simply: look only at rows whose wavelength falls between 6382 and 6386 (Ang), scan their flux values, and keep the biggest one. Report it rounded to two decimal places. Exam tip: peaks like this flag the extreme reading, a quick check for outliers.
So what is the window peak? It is 53.38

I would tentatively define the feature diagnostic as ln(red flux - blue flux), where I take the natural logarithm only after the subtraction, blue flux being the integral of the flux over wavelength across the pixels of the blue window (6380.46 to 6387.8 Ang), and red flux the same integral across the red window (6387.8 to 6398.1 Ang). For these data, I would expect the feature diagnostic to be 5.3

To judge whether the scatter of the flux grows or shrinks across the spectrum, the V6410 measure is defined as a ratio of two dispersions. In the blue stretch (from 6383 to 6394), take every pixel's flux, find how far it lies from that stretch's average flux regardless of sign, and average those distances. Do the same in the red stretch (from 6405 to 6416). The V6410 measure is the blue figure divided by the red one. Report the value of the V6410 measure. 2.7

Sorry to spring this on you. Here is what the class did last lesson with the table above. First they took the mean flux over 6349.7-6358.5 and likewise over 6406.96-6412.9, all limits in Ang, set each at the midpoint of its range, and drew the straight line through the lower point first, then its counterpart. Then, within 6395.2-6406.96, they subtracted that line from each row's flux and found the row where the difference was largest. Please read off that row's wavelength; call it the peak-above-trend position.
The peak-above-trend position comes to 6395.90 Ang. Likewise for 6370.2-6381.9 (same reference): 6373.85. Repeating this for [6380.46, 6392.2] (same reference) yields 6391.49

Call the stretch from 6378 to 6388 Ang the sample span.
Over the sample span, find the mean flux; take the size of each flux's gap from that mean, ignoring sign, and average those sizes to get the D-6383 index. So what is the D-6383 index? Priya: 1.1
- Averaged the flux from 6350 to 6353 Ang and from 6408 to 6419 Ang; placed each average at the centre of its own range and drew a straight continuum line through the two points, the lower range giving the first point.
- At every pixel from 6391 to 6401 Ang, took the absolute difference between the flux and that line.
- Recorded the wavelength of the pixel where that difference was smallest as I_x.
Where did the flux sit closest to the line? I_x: 6397.37 Ang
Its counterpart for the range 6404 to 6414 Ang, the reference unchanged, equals 6406.22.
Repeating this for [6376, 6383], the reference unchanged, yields 6376.79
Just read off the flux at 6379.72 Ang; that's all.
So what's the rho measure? 51.41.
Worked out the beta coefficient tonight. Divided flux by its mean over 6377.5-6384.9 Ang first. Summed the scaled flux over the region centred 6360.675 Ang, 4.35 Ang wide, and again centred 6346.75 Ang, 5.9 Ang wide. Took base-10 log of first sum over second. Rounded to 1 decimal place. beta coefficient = -0.1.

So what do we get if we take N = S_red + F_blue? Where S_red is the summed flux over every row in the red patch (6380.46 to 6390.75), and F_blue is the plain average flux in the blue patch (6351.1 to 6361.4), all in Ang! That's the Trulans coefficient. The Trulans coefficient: 431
